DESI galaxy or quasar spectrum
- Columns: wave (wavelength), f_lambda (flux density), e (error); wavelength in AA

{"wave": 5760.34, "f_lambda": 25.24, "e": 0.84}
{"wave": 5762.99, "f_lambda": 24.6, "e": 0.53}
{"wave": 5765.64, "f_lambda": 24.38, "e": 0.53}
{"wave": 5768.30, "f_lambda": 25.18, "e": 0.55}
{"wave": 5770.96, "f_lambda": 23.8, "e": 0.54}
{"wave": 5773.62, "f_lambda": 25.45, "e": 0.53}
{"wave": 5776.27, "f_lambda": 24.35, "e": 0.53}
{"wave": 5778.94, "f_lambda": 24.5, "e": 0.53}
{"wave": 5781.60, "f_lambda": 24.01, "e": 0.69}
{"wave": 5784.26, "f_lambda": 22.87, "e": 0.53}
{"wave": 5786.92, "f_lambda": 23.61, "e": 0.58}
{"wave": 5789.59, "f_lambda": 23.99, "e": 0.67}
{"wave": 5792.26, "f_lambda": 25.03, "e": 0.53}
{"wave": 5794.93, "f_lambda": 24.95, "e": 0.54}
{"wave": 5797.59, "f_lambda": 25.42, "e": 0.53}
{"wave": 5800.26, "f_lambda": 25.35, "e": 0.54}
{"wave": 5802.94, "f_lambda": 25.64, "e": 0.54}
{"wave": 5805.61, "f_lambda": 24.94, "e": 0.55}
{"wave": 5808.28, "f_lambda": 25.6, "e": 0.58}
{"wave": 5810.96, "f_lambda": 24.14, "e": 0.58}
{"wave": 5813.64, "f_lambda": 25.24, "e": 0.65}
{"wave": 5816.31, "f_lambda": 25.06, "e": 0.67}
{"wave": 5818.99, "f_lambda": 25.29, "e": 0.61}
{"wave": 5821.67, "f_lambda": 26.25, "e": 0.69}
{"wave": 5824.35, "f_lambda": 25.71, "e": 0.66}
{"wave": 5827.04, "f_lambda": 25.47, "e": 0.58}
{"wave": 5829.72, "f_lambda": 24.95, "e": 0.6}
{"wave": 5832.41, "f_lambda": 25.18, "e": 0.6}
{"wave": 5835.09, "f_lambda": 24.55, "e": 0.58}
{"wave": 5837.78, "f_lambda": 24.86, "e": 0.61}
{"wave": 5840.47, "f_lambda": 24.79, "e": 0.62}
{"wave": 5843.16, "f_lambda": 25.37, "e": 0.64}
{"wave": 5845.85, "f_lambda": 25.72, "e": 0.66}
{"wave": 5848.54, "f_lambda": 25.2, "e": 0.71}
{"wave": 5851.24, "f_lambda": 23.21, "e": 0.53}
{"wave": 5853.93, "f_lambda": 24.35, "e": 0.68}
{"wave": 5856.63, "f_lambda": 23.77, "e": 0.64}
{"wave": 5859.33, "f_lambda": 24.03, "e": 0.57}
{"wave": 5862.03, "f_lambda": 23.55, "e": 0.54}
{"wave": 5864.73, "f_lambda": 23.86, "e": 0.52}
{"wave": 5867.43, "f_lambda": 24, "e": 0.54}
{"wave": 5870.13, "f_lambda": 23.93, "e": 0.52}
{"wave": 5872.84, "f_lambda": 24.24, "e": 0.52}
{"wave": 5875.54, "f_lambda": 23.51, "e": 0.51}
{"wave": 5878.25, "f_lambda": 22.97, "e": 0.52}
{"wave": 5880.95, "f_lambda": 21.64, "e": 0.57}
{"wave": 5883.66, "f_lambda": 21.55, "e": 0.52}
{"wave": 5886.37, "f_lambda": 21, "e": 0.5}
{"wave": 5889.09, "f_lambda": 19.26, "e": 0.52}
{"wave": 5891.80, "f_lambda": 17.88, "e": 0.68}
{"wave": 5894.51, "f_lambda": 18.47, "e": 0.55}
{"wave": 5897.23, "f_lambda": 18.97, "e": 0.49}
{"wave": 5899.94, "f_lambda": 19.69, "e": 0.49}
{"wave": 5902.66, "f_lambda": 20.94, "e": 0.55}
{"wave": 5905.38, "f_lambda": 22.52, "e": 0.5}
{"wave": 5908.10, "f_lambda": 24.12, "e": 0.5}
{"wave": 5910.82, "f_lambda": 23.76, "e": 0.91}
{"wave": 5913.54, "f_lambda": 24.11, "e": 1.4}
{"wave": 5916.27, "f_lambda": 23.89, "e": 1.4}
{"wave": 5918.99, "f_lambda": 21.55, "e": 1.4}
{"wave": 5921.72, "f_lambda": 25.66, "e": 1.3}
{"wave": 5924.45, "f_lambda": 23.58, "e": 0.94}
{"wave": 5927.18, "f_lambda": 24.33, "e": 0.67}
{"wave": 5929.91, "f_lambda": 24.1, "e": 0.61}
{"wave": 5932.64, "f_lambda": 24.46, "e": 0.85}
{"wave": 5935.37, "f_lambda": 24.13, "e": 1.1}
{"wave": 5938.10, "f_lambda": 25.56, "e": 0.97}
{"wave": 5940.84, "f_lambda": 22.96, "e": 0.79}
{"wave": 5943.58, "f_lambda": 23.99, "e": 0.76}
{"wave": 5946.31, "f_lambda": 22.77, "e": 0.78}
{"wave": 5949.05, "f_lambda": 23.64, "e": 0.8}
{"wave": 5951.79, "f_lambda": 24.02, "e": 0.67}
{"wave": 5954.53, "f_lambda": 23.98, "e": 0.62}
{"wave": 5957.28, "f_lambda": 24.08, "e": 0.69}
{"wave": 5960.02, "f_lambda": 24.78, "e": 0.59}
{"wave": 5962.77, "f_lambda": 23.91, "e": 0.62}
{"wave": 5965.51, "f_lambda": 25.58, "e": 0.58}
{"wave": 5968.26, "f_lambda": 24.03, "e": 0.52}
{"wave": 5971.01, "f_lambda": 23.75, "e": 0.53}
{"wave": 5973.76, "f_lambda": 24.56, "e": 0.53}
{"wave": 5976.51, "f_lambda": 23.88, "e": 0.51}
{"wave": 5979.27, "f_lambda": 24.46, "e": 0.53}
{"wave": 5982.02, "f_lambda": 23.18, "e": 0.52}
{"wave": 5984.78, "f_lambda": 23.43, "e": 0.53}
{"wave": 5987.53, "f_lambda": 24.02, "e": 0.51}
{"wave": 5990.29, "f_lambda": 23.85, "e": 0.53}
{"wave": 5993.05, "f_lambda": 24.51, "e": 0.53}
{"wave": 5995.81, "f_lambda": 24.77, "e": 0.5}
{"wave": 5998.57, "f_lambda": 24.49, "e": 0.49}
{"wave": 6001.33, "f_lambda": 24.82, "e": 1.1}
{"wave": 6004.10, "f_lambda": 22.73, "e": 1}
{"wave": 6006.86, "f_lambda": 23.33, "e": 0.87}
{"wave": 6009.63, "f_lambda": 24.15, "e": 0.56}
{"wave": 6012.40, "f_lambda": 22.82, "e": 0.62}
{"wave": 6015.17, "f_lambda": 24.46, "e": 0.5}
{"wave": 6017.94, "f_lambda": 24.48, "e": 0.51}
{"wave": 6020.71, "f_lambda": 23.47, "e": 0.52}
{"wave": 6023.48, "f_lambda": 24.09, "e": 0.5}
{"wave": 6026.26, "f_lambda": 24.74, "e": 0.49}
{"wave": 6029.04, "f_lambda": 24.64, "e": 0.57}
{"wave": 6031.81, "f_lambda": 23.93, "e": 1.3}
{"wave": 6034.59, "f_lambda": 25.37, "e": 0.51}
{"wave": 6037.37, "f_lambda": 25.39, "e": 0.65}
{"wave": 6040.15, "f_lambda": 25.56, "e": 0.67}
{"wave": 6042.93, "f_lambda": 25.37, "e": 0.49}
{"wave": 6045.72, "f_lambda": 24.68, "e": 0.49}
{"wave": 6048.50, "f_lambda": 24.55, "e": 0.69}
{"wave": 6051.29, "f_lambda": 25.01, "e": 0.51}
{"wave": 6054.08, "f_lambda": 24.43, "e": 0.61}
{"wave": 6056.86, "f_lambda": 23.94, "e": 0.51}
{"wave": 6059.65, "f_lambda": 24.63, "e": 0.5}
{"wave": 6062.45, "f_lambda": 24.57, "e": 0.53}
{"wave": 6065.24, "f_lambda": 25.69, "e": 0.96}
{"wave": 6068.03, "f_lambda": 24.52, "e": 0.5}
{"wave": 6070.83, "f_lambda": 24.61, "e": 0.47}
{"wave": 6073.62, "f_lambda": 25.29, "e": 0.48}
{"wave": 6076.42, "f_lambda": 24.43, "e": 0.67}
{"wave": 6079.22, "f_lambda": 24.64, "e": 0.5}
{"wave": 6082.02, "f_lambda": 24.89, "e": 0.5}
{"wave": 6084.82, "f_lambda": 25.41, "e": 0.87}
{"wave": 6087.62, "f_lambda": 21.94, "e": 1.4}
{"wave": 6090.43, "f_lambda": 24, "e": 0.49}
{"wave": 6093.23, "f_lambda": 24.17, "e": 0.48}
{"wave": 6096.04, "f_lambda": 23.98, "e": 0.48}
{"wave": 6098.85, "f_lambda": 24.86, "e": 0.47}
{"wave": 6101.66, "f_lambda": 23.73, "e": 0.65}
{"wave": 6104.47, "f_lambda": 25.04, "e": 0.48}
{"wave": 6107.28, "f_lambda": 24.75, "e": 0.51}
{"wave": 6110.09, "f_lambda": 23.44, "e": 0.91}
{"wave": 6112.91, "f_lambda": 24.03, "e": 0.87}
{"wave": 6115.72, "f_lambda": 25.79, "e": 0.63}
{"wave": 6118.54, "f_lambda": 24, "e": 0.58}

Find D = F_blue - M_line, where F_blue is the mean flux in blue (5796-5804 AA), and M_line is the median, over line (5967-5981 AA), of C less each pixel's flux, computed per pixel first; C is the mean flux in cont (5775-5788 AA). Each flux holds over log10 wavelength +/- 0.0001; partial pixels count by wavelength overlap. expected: 25.6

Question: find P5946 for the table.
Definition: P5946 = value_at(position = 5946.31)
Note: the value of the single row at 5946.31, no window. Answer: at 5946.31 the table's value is 22.77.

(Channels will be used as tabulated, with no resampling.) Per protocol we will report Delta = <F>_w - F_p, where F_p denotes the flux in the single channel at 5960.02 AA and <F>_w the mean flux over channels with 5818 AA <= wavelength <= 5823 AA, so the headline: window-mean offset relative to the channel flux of 1.0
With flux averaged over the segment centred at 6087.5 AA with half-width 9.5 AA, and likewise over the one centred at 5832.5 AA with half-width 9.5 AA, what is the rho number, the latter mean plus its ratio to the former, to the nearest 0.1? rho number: 26.1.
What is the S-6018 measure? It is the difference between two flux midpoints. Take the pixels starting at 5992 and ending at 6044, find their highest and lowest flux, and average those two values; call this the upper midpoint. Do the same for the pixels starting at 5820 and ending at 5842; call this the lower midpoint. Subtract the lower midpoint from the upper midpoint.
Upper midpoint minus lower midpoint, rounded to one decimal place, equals -1.3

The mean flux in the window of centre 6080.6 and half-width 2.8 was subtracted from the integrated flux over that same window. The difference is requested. 114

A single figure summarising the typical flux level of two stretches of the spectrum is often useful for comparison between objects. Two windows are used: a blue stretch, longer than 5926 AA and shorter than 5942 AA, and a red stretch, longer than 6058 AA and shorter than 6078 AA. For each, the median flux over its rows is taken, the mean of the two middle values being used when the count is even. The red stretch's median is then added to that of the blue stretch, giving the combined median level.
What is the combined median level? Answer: 48.8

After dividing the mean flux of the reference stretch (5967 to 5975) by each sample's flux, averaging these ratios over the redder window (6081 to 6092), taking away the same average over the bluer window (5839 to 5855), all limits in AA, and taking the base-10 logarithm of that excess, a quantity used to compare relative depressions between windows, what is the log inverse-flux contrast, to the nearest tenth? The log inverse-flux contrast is -1.5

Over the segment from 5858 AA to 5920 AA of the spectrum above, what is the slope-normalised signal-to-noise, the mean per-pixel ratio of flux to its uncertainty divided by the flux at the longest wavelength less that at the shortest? -15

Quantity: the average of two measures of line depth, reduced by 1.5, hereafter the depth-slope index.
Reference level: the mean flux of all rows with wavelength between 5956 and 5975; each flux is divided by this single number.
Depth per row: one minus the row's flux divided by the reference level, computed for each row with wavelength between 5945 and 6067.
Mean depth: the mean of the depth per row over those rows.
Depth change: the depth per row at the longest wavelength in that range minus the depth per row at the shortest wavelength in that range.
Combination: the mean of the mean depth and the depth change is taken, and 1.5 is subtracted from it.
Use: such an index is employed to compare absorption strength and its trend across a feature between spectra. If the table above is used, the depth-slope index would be -1.56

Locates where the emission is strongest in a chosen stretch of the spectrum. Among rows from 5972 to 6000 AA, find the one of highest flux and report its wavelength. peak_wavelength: 5995.81 AA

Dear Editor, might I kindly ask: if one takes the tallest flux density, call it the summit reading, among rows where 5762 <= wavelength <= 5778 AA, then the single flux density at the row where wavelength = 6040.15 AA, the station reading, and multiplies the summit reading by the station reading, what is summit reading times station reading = 651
